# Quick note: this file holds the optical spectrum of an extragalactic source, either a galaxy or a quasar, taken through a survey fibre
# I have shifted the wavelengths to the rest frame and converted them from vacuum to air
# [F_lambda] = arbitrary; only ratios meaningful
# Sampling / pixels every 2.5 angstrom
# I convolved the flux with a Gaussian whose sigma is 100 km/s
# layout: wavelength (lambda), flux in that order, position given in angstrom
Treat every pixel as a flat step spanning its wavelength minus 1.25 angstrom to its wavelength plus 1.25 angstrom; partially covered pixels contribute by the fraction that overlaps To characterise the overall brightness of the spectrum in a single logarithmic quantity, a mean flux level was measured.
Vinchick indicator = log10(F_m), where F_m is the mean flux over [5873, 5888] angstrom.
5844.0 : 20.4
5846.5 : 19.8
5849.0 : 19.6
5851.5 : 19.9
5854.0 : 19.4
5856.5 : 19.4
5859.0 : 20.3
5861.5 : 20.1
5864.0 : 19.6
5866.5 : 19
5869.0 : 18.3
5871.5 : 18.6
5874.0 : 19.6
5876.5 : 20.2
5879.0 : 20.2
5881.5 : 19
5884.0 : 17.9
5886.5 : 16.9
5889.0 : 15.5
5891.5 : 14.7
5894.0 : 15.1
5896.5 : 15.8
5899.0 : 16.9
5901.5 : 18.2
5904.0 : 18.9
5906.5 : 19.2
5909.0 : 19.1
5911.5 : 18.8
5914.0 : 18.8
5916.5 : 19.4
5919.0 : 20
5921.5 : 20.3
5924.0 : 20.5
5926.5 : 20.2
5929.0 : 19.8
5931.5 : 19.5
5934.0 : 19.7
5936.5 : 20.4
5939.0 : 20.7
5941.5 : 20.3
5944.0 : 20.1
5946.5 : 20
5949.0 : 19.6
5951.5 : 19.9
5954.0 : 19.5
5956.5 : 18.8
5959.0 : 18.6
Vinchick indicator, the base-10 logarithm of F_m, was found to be 1.28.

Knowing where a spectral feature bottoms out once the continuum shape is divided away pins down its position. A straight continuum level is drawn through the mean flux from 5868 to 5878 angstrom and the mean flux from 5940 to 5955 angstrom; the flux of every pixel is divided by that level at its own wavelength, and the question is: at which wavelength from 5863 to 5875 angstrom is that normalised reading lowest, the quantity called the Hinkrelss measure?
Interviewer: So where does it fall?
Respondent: 5869.0 angstrom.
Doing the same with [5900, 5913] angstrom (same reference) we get 5901.5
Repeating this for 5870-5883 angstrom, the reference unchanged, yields 5871.5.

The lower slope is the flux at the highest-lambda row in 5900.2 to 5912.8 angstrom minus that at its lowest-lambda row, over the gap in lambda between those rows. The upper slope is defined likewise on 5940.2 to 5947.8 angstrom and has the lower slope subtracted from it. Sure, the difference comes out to -0.12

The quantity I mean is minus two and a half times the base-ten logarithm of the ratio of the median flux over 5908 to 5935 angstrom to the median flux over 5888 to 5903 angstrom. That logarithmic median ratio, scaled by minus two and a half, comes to -0.25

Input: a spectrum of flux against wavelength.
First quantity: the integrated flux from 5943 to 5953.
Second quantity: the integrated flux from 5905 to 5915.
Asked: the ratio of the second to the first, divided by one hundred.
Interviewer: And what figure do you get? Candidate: 0.0095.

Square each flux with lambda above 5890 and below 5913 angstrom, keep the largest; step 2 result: 369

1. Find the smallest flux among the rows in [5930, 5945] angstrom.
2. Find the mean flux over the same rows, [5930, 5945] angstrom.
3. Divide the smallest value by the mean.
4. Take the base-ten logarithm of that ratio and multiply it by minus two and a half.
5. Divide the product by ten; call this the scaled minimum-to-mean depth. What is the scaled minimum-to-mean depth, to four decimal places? 0.0034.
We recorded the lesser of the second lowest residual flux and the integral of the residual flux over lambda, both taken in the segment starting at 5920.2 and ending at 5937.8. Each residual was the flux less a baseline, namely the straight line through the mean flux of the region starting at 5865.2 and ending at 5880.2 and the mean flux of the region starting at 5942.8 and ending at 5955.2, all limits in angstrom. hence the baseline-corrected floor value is 0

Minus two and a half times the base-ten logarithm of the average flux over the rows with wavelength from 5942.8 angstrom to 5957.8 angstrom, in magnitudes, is -3.23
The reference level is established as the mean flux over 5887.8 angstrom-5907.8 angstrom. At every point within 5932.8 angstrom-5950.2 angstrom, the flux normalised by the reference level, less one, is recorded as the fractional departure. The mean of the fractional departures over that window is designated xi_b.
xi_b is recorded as 0.20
